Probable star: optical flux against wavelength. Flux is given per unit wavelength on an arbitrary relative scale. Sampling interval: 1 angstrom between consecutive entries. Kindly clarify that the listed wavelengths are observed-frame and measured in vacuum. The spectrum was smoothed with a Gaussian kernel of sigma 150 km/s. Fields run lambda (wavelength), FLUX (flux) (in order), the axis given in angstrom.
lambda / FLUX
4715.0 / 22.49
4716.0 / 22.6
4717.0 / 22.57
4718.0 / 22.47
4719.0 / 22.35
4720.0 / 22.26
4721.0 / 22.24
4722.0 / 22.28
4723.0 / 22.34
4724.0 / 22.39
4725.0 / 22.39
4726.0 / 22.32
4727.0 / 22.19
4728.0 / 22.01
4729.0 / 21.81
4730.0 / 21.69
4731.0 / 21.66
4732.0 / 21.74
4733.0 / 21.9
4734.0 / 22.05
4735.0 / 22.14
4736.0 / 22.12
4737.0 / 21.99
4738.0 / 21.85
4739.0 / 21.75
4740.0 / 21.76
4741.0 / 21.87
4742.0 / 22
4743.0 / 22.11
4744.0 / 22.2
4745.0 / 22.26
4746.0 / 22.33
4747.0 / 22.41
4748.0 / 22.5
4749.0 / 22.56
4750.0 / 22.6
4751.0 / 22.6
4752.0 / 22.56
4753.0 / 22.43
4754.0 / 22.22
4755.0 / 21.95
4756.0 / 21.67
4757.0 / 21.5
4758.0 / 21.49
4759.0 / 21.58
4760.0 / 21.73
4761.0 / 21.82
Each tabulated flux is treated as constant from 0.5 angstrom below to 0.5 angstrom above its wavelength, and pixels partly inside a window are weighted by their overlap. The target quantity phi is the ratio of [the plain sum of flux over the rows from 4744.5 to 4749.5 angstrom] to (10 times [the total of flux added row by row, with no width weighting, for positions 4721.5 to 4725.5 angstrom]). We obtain 0.125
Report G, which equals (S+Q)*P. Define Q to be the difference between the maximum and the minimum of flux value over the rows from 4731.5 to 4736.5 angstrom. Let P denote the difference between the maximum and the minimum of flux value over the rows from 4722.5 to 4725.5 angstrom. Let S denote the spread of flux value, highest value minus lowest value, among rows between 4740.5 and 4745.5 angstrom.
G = 0.04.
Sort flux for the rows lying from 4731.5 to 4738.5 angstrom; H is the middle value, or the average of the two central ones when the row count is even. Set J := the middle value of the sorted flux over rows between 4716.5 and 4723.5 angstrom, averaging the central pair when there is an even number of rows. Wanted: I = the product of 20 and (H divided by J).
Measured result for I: 19.7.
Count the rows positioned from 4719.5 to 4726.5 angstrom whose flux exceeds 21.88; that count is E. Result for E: 7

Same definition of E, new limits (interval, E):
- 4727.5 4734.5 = 3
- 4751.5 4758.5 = 4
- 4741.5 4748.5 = 7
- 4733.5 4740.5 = 4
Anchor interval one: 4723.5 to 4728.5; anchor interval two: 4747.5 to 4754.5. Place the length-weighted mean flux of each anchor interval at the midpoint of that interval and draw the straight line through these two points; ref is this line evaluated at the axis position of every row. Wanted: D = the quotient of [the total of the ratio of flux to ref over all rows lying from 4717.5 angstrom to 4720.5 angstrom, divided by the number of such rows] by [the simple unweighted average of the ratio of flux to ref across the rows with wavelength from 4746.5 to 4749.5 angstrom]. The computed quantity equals 1.01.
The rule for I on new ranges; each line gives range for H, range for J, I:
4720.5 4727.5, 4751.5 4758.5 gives 20.3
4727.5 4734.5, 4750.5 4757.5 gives 19.6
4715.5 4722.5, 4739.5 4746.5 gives 20.2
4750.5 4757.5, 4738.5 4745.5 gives 20.2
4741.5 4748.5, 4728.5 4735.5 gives 20.4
